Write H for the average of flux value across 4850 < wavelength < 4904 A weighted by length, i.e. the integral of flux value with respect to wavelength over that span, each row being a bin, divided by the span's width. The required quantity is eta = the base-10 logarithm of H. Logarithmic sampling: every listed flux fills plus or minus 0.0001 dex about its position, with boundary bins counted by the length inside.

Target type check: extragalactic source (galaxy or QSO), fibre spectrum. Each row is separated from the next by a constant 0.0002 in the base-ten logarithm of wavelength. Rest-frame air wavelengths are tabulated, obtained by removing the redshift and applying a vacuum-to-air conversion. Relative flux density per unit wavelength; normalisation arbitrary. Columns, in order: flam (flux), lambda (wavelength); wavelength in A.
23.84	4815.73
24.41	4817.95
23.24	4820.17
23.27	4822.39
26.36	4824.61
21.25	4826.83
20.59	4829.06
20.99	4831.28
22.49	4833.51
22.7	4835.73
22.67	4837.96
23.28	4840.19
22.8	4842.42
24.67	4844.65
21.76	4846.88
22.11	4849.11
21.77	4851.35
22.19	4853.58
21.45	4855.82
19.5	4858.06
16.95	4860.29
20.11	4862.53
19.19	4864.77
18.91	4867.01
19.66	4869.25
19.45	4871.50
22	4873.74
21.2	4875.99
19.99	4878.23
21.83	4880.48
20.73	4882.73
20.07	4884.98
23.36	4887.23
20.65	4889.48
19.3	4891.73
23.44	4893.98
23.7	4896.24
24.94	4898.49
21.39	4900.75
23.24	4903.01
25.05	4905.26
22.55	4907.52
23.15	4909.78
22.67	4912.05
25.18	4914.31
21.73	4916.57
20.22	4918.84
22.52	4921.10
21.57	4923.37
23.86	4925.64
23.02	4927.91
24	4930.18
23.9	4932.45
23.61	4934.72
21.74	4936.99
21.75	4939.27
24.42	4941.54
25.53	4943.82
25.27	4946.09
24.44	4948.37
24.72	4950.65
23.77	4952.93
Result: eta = 1.32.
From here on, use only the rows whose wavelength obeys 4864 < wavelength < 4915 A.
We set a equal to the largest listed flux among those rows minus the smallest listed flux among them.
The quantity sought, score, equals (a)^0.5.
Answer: 2.5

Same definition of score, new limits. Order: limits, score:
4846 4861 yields 2.3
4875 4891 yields 1.8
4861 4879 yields 1.8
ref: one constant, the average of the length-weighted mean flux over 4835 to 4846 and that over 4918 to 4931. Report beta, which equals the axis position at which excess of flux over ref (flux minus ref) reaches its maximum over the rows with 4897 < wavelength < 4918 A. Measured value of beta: 4914.31 A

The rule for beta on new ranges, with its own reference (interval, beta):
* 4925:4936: 4930.18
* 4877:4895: 4893.98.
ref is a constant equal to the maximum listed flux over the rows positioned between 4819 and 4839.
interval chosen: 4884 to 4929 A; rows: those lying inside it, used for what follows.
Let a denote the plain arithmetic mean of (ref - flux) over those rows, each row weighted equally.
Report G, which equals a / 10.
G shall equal 0.38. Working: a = 3.78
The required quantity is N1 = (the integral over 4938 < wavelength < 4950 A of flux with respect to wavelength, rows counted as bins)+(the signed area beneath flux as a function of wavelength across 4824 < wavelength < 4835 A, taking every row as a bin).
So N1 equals 535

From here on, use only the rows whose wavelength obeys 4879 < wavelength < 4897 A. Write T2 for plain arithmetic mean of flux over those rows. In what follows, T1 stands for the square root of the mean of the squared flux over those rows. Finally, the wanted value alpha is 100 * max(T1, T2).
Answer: 2169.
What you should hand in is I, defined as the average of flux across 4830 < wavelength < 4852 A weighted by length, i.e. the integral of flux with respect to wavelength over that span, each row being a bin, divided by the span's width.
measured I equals 22.5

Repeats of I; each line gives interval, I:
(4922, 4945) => 23.3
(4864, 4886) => 20.3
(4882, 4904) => 22.1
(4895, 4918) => 23.3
